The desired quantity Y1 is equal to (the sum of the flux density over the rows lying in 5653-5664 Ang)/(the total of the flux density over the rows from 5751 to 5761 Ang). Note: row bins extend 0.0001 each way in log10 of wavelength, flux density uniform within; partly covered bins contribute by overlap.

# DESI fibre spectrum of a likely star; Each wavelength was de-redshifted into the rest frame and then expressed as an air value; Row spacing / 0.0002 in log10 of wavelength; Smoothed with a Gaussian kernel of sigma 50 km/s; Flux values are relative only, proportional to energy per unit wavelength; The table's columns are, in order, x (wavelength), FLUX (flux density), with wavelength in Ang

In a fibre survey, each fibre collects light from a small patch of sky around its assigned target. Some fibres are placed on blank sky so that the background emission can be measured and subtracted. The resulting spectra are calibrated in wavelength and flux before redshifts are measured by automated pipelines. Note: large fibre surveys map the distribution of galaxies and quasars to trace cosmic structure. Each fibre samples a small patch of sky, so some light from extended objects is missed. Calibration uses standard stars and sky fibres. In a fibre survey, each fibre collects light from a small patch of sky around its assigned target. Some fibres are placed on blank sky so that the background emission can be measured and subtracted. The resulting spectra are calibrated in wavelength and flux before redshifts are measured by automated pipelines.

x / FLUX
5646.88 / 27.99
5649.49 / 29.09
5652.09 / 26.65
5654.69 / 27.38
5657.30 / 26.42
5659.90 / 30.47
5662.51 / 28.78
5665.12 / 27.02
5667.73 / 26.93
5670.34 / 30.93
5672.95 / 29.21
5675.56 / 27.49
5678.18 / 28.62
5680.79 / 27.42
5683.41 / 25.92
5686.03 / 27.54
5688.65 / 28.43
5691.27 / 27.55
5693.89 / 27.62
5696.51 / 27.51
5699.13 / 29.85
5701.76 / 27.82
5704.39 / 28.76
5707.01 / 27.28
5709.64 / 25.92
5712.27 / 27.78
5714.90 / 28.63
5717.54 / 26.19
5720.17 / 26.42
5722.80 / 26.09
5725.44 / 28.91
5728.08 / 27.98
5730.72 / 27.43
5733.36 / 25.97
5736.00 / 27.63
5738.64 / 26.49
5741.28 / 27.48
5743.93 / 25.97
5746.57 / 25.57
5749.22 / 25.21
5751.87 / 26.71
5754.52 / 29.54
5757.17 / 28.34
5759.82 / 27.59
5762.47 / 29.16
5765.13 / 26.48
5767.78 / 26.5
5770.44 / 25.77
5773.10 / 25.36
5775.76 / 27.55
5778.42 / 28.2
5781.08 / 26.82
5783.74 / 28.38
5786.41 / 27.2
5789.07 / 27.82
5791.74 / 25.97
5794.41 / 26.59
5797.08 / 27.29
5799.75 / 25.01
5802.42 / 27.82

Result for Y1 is 1.01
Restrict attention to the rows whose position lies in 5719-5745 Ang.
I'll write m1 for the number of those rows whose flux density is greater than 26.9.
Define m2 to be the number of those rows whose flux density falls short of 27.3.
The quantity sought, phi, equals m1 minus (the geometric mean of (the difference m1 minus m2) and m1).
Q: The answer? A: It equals 5.0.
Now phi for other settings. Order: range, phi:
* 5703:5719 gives 2.0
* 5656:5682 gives 1.7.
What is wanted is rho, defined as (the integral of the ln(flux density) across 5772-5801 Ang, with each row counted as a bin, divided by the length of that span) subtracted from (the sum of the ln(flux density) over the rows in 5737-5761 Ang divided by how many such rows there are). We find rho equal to 0.002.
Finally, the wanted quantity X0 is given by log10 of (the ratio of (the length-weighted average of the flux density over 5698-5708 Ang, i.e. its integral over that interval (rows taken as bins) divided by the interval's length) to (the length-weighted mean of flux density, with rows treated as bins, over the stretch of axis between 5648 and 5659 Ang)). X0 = 0.015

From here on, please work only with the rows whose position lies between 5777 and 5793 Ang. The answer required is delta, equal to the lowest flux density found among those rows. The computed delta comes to 25.97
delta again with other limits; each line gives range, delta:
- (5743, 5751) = 25.21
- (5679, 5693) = 25.92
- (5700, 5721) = 25.92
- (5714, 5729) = 26.09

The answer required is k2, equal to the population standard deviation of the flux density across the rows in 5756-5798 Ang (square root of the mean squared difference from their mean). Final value 1.02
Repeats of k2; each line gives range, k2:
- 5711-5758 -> 1.21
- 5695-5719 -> 1.17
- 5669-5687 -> 1.48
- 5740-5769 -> 1.35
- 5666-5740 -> 1.20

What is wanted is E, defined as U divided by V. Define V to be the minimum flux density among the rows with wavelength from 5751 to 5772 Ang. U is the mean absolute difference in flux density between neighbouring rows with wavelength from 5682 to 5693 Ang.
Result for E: 0.044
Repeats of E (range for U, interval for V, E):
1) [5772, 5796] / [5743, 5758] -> 0.050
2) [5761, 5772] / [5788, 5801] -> 0.046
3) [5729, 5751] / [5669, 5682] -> 0.039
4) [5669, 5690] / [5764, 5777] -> 0.055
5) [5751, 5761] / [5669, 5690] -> 0.061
